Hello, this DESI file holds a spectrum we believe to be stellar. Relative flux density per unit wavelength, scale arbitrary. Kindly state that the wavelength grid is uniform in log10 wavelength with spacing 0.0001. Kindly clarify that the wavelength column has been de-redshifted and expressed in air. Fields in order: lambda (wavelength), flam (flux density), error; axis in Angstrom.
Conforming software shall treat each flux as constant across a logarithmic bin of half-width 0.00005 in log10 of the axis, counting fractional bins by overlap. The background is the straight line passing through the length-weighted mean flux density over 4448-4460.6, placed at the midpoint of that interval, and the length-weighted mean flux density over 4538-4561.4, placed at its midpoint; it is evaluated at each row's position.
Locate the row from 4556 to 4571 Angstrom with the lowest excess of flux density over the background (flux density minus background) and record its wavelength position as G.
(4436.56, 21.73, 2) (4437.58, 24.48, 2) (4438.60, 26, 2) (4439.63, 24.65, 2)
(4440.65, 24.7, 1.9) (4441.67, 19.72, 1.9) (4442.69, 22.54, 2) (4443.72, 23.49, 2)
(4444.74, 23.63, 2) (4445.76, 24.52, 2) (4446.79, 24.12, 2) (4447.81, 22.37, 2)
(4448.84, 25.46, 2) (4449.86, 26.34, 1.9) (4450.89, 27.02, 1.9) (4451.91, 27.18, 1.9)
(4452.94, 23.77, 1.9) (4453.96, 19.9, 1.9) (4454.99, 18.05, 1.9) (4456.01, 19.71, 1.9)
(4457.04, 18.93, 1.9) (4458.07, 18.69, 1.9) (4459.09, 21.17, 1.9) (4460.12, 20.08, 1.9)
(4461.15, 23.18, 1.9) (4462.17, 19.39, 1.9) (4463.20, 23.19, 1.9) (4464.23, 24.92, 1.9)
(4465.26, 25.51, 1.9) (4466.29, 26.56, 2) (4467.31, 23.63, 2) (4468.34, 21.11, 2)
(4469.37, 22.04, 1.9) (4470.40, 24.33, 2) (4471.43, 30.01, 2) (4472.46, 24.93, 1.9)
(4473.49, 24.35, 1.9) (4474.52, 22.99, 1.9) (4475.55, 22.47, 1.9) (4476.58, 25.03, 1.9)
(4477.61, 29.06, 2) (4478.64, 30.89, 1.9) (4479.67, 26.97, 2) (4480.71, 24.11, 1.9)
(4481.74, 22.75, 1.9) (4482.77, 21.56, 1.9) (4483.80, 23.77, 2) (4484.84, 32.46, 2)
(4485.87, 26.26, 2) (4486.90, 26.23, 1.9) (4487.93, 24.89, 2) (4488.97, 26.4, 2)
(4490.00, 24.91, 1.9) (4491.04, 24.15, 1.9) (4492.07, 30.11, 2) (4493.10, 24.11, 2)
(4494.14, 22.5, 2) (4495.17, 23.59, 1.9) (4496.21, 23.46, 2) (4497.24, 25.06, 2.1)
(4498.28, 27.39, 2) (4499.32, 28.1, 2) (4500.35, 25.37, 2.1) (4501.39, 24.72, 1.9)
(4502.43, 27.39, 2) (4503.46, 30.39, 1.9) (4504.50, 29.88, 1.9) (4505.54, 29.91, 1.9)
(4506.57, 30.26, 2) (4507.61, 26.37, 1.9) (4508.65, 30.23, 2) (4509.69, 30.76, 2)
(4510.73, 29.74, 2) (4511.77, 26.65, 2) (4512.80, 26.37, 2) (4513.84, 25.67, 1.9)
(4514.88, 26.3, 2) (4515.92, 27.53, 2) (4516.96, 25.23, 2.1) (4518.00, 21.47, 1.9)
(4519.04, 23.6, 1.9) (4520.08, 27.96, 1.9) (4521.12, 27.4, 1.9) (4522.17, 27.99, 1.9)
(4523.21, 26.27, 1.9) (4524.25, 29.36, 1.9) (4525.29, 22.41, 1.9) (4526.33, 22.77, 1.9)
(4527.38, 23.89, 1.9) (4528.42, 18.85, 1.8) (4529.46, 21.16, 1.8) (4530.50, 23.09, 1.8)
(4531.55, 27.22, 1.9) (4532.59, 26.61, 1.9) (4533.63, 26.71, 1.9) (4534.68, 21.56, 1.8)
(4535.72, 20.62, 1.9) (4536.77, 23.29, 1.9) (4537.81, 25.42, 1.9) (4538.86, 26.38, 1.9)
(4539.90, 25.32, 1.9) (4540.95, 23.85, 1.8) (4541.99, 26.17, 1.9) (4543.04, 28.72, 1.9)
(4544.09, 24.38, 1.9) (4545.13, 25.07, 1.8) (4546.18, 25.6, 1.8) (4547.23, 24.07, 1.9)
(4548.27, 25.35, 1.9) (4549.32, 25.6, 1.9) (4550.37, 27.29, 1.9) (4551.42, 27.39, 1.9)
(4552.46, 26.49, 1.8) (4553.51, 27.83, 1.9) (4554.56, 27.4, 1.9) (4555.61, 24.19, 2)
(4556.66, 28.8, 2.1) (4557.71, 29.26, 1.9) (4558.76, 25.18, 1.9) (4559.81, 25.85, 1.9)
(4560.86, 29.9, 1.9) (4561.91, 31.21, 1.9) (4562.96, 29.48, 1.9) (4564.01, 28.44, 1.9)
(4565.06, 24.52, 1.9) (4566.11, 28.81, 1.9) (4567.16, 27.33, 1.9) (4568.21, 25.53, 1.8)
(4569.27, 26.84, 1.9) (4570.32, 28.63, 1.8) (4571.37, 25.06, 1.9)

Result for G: 4565.06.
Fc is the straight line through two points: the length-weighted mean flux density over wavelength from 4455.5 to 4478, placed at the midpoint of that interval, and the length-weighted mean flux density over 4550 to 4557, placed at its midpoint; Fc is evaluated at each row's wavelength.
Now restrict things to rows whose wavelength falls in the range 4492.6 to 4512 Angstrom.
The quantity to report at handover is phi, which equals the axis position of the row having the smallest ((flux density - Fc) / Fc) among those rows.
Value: 4494.14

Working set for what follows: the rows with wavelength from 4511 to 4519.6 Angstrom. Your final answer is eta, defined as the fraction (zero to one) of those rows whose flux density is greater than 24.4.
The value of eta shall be 0.75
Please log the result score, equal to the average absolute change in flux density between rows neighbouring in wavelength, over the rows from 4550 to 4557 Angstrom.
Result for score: 1.8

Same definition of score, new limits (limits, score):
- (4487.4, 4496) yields 2.6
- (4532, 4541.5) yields 1.8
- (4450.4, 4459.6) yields 1.8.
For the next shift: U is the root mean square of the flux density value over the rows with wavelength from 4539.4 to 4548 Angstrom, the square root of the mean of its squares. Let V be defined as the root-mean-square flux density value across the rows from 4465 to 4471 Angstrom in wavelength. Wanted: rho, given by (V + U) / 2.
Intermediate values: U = 25.4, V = 23.9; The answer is 24.7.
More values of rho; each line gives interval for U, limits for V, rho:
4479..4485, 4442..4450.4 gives 24.8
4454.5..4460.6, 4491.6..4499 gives 22.4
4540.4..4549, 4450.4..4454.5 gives 25.0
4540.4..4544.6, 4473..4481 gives 25.9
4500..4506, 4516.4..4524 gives 26.9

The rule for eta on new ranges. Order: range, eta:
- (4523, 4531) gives 0.25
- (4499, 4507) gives 1.00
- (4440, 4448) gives 0.25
